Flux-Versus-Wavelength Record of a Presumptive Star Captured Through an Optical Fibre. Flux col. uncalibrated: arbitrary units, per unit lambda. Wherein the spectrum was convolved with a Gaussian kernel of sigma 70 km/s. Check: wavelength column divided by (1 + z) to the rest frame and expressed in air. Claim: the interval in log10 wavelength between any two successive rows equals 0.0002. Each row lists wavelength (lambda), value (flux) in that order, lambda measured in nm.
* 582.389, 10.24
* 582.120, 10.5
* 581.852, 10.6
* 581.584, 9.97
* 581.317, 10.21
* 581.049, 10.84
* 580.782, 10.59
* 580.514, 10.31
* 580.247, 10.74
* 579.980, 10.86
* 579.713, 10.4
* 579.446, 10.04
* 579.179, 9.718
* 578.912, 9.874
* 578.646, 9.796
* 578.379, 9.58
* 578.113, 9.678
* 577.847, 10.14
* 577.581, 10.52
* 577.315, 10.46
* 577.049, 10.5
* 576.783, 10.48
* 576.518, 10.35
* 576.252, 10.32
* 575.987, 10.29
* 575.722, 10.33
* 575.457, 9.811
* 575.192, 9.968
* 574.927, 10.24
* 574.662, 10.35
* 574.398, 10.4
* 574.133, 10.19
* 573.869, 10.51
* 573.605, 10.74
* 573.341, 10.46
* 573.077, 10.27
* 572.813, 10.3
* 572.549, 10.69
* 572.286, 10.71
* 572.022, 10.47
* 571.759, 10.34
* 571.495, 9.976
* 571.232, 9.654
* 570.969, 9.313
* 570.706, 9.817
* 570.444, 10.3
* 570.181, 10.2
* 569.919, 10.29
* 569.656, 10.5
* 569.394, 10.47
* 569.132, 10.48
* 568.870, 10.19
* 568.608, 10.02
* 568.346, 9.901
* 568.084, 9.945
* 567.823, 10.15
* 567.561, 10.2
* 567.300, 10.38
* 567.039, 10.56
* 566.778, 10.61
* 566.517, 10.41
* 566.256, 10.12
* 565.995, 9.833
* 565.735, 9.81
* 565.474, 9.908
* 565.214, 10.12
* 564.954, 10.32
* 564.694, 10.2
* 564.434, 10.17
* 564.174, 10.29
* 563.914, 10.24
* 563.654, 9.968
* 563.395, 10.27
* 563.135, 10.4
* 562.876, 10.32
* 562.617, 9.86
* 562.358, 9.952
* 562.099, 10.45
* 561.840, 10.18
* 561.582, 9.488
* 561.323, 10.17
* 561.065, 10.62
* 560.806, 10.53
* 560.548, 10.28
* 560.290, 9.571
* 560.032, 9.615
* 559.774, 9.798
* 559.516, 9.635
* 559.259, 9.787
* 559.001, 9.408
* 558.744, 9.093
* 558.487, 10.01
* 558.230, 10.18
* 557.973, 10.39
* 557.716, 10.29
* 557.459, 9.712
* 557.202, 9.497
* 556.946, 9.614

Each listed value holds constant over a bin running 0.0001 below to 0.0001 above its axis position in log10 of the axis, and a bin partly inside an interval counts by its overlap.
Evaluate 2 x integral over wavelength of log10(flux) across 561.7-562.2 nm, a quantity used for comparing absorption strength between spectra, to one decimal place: 1.0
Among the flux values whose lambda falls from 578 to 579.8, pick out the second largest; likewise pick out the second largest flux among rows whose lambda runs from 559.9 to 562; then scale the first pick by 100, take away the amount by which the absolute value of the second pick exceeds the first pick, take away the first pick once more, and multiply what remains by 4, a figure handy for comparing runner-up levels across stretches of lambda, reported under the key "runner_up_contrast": 3974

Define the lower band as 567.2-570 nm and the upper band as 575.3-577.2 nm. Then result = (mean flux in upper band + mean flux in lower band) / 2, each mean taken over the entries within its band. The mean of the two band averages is 10.3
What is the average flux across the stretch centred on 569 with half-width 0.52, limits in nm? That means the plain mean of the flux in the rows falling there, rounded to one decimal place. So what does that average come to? 10.3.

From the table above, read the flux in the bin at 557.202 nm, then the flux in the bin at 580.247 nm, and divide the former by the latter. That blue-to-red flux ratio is 0.884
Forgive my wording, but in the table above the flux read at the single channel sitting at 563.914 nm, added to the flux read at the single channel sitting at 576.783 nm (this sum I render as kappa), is 20.7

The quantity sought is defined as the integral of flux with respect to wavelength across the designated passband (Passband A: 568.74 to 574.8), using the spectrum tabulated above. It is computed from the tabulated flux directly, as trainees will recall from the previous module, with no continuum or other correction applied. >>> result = 62.3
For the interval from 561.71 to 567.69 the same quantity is 61.0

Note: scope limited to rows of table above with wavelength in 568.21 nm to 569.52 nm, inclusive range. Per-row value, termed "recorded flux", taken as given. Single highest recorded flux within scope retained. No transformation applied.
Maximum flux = 10.48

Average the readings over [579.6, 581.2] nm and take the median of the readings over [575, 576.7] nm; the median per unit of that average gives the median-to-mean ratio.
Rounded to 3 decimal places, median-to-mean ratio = 0.970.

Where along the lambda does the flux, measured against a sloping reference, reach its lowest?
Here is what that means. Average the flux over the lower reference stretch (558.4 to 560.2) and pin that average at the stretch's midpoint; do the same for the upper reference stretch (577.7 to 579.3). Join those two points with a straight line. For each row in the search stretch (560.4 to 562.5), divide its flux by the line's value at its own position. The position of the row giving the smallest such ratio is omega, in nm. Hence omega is 561.582 nm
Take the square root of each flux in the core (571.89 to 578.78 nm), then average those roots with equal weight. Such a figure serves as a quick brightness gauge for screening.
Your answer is 3.21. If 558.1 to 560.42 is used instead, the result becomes 3.11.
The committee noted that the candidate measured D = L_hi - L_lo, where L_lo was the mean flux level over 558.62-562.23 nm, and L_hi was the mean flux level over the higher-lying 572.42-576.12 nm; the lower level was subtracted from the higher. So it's 0.42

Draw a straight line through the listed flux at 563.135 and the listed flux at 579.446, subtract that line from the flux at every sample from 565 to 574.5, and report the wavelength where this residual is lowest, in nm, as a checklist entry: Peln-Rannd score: 570.969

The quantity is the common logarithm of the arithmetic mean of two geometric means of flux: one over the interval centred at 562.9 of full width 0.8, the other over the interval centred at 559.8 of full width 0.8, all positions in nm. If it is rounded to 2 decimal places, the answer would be 1.00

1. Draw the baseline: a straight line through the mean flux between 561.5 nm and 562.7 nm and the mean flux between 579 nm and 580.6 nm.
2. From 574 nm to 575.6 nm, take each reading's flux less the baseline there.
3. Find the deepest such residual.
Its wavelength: 575.457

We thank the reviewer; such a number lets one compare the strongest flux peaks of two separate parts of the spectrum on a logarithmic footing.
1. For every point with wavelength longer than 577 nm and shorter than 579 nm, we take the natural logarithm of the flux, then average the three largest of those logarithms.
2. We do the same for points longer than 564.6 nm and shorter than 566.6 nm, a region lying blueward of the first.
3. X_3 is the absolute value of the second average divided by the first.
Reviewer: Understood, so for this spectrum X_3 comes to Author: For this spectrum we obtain 0.99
